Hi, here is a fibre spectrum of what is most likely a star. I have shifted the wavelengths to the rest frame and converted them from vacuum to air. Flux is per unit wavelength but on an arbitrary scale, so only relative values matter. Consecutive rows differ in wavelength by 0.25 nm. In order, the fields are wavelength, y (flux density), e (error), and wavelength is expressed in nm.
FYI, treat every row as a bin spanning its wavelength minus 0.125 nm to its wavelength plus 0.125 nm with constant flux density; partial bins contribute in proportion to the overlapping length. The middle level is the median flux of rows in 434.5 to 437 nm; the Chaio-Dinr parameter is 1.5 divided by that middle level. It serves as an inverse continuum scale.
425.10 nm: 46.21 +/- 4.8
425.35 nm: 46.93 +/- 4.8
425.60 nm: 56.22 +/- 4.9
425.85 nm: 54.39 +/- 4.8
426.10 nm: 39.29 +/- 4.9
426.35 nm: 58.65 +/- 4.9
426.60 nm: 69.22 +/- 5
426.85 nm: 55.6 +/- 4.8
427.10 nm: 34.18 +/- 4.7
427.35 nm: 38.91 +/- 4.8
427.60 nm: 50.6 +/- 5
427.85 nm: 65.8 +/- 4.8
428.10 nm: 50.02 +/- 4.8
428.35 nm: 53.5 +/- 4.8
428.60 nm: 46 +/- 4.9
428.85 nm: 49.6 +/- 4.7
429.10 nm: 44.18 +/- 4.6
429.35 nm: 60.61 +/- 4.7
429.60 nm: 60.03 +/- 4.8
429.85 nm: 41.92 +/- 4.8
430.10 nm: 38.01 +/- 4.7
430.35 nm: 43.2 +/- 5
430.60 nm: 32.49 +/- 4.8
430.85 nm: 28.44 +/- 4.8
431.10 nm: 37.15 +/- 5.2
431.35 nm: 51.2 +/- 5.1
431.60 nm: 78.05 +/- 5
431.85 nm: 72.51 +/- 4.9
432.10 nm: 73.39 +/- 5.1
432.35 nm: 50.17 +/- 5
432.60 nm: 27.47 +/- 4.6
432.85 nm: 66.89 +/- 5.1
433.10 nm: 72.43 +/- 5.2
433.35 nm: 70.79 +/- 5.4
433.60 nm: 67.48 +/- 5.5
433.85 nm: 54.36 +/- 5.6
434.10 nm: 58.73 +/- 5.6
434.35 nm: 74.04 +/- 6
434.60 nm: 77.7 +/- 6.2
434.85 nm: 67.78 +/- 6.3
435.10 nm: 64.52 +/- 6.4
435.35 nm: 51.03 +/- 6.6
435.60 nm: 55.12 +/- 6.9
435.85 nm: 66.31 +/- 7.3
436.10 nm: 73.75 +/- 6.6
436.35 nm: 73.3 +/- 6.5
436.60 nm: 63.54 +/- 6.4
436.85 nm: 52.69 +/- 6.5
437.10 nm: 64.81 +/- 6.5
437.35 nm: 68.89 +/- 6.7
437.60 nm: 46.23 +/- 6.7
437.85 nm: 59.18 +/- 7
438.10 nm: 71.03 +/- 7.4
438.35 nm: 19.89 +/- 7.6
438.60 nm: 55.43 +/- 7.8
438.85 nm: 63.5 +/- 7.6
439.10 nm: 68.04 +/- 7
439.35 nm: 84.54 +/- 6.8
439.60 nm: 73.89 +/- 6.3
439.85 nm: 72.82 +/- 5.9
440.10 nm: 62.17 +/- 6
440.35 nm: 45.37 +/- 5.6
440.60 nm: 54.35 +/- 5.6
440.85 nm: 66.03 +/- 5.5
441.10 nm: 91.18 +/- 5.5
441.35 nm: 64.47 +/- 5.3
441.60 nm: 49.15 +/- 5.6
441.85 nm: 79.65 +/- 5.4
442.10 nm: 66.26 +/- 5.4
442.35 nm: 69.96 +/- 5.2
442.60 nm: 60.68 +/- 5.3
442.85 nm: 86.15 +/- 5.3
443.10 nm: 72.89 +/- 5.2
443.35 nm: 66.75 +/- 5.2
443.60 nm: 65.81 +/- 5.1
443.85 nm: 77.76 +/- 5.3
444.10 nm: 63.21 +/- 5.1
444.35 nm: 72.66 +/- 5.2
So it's 0.0229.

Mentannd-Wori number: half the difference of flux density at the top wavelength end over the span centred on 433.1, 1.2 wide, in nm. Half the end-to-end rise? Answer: 20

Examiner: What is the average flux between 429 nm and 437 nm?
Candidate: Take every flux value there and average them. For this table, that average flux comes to 58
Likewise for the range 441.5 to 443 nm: 69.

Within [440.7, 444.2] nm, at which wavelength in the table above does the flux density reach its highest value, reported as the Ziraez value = 441.10 nm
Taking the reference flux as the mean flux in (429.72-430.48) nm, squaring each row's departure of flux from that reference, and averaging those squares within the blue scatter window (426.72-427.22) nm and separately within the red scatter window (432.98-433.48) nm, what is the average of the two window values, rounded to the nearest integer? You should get 532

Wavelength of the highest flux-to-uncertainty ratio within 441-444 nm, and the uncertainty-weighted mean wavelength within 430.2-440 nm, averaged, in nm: 438.28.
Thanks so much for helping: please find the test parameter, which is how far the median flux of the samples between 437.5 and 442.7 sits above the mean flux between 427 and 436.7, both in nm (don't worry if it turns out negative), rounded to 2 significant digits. 8.4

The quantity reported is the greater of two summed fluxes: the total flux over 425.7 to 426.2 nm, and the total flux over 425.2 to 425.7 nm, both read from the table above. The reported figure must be 103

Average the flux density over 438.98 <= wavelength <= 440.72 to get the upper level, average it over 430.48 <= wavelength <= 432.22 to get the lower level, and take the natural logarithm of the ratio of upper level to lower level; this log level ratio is 0.21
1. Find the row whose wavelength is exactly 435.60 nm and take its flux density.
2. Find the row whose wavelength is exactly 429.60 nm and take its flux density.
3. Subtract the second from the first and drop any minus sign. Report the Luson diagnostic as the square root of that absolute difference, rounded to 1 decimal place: 2.2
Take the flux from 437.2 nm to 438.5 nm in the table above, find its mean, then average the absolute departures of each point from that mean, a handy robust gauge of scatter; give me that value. 16.0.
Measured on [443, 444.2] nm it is 4.8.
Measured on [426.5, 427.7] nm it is 10.5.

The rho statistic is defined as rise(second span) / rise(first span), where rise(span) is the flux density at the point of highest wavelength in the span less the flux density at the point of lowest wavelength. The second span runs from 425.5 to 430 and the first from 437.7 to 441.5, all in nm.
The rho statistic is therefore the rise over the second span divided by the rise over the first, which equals -2.7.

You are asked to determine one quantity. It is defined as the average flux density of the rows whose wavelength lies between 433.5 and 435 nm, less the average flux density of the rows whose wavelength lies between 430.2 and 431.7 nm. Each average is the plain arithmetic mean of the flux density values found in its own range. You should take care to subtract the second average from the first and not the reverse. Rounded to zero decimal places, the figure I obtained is 22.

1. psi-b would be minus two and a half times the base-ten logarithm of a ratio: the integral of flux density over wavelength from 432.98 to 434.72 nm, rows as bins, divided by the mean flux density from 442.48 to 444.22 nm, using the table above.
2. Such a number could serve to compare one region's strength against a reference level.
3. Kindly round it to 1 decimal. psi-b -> -0.6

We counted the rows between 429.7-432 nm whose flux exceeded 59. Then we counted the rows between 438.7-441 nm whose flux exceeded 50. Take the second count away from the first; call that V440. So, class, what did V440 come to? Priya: -6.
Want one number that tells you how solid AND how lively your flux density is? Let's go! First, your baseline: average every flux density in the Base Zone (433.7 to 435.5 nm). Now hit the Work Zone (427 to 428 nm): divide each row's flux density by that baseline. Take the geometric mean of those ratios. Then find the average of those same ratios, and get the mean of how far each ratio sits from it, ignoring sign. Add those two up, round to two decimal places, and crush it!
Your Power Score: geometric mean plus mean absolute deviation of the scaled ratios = 0.89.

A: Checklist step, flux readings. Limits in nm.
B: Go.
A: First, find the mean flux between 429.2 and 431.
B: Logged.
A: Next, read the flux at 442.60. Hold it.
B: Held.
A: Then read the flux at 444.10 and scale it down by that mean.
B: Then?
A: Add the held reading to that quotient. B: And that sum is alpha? 62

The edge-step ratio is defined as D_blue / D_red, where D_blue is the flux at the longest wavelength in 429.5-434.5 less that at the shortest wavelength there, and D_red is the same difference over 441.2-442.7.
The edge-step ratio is -3.7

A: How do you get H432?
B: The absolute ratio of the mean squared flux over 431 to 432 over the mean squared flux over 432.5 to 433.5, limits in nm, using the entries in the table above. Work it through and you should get 1.0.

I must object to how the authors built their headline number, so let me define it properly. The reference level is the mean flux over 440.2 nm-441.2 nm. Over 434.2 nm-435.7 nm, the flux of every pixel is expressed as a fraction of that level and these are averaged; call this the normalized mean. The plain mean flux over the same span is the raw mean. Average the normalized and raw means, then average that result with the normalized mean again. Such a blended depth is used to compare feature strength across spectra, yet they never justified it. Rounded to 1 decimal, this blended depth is 17.0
